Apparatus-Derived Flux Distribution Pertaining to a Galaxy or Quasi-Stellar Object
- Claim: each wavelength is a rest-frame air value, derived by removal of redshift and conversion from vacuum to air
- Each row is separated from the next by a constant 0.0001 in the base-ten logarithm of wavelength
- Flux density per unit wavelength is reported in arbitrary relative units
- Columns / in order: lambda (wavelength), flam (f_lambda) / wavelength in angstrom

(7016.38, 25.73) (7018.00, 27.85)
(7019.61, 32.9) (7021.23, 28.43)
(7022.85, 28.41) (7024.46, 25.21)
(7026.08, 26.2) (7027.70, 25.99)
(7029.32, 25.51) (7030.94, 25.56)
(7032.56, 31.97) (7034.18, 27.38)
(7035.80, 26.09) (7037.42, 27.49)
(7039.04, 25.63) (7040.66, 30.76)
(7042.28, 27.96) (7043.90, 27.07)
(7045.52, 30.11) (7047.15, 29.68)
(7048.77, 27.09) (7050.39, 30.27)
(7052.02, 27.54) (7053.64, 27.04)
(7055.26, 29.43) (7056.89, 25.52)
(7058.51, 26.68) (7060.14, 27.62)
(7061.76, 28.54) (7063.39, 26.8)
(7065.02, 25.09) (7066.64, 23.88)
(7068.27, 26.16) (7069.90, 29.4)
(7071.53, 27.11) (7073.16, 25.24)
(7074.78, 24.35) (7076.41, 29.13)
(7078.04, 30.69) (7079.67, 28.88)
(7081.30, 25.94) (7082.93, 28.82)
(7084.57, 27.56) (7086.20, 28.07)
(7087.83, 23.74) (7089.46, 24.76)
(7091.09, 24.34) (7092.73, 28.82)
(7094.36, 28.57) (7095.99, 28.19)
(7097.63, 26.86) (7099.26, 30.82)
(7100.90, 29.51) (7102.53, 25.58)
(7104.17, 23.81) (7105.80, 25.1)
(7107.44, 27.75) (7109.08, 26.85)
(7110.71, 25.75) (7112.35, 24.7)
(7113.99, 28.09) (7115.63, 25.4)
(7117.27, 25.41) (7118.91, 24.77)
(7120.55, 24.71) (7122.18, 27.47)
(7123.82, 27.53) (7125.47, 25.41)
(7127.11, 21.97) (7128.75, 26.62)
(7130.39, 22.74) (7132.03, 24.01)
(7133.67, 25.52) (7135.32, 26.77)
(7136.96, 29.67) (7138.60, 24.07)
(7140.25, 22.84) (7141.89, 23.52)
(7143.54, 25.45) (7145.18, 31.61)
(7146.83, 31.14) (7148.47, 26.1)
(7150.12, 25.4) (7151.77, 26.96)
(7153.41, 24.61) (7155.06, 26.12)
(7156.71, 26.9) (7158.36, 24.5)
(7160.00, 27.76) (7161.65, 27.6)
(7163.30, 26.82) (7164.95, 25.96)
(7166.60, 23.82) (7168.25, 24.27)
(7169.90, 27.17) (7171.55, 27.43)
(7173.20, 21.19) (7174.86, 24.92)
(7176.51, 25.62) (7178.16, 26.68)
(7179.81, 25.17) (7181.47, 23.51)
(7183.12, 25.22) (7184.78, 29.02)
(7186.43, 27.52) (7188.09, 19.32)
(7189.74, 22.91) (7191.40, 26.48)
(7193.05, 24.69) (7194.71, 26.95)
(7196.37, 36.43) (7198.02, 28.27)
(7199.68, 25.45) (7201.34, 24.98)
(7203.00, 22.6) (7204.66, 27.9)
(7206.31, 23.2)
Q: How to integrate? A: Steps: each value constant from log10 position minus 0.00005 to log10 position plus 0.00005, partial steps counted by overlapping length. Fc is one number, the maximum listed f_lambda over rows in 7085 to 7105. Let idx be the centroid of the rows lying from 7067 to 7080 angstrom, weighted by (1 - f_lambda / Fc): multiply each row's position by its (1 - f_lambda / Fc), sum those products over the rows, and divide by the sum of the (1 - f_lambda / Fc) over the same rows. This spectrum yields 7073.0 angstrom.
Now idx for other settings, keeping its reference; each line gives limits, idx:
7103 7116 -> 7109.6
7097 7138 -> 7118.6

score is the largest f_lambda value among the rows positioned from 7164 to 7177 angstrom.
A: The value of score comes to 27.43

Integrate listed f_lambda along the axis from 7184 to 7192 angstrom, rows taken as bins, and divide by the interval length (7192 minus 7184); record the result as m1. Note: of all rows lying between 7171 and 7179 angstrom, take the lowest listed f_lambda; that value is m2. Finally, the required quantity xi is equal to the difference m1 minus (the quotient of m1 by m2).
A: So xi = 23.8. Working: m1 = 25.0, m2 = 21.19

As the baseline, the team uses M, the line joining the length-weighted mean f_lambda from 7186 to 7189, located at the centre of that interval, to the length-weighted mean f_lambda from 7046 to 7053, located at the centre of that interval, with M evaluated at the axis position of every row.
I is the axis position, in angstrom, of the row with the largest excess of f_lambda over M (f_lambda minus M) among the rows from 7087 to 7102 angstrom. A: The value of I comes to 7099.26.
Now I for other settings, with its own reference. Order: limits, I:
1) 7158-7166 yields 7160.00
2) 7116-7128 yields 7123.82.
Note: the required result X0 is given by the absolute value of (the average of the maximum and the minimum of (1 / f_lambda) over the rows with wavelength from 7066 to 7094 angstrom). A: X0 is 0.037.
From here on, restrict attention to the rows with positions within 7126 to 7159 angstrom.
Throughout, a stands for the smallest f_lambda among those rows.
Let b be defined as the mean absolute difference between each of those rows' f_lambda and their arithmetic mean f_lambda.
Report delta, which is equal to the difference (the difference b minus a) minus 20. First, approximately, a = 21.97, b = 1.9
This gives -40.0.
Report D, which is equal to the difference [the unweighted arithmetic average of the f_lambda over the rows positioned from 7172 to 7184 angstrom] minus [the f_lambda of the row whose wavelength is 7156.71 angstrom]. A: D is -2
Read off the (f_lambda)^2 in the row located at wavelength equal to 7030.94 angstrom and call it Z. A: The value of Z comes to 653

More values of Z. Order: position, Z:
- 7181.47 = 553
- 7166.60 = 567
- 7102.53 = 654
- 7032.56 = 1022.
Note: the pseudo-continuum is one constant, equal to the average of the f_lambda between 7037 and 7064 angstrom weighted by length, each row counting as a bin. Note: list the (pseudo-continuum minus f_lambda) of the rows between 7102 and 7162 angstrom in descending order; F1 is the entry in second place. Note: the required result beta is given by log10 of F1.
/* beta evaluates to 0.7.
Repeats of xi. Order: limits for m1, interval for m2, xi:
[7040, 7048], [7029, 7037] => 27.9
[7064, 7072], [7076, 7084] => 25.3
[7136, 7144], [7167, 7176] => 23.9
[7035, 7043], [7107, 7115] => 26.5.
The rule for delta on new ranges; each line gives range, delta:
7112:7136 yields -40.7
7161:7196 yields -37.6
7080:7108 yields -41.9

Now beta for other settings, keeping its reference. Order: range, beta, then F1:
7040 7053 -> -0.1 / 1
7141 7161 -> 0.5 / 3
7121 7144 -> 0.7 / 5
